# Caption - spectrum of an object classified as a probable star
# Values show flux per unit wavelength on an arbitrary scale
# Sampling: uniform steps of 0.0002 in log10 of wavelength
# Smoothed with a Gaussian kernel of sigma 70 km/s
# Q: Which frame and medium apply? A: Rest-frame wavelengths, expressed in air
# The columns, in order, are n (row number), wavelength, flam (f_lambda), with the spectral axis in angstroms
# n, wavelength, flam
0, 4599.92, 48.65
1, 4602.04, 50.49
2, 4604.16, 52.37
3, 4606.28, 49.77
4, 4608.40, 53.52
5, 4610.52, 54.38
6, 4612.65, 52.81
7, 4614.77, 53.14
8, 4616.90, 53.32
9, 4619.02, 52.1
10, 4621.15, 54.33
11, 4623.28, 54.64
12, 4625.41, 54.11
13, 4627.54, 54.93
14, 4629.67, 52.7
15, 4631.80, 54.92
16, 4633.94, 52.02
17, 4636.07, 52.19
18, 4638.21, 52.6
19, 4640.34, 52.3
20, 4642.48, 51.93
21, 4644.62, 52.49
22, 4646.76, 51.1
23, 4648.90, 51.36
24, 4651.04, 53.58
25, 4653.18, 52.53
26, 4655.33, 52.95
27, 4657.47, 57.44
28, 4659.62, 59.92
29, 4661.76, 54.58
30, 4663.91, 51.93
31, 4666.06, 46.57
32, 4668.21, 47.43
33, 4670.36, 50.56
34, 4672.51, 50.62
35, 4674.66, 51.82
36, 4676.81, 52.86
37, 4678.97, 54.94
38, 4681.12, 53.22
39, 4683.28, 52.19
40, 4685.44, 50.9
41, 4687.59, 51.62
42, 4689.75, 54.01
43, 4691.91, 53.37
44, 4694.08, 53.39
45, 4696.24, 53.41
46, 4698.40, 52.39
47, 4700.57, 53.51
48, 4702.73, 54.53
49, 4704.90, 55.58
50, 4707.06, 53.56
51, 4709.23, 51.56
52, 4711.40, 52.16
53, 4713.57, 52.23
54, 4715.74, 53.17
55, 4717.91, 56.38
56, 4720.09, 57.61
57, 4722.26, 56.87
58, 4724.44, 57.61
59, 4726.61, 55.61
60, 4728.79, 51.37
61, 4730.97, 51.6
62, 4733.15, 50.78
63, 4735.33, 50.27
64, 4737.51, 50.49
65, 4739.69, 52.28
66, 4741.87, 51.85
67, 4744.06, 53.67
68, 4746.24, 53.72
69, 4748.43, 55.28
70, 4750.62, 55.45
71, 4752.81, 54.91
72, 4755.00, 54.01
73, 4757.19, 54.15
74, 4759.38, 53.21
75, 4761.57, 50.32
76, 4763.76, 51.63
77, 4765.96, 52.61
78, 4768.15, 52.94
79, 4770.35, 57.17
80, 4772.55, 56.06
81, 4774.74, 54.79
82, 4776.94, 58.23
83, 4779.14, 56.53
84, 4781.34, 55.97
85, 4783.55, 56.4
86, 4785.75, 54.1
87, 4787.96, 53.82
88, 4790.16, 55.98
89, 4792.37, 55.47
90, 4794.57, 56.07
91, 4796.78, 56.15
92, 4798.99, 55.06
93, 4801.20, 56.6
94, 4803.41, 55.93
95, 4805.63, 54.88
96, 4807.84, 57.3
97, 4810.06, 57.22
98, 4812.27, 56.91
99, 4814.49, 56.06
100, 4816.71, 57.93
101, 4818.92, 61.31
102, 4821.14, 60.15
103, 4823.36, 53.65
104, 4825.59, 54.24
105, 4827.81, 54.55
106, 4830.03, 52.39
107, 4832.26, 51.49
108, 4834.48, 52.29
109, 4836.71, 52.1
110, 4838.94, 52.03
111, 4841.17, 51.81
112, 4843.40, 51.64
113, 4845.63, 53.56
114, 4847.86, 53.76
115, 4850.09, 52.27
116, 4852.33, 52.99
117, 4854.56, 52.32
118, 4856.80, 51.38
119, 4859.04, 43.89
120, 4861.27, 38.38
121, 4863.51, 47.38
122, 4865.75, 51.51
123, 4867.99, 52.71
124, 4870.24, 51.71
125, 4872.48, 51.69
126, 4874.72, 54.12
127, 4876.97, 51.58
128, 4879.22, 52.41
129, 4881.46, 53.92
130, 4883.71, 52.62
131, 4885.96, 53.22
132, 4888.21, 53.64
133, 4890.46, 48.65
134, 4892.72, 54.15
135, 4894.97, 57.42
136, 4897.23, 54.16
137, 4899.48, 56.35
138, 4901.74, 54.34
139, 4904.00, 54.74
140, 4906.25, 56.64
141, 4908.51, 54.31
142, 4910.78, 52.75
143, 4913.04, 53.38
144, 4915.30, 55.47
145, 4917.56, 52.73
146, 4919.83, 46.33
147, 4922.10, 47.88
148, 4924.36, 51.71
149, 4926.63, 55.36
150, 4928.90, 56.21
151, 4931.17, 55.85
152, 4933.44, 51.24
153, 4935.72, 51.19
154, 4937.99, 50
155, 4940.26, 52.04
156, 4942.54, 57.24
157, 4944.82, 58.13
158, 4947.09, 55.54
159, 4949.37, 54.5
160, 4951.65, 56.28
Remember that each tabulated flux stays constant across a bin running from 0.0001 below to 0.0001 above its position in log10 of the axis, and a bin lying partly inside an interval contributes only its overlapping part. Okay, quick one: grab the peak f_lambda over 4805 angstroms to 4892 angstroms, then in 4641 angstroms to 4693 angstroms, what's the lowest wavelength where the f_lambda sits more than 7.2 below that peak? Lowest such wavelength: 4642.48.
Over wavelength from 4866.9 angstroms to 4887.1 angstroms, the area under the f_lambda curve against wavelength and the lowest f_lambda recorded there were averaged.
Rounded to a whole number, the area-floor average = 558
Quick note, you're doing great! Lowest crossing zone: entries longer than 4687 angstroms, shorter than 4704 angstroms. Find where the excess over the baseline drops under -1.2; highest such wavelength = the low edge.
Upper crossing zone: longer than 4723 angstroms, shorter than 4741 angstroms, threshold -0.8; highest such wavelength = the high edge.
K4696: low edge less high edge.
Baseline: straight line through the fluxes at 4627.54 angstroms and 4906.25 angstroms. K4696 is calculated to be -39.1 angstroms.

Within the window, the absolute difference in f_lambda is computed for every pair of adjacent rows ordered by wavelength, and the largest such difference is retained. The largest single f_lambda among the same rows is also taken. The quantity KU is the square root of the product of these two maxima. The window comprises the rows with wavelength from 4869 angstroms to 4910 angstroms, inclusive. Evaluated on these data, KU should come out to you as 18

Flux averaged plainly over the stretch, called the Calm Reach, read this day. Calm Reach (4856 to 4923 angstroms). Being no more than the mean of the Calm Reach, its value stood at 52.0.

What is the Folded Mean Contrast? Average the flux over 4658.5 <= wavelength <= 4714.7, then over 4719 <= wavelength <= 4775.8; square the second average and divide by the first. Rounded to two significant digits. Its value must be 55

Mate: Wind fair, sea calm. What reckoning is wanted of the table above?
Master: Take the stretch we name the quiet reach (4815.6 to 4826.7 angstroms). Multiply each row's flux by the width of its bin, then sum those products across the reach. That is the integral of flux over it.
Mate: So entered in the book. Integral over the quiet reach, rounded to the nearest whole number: 638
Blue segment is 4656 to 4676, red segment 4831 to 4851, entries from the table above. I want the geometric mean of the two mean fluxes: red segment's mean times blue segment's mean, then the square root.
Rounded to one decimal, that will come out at 52.3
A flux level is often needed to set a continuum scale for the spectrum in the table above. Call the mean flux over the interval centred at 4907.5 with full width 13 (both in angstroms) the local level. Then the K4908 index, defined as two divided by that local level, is 0.0368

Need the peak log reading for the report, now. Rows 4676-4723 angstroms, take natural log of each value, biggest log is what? 4.05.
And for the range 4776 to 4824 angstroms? 4.12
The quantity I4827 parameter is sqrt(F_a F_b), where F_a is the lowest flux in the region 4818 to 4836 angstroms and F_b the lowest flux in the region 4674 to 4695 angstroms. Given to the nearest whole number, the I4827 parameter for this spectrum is 51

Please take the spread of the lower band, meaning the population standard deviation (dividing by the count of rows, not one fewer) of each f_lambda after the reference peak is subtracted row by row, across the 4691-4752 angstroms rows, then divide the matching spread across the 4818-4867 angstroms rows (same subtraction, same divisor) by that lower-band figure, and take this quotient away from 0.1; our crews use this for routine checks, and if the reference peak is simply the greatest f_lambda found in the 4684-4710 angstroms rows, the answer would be -2.1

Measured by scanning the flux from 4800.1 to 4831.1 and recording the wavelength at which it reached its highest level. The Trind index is 4818.92 angstroms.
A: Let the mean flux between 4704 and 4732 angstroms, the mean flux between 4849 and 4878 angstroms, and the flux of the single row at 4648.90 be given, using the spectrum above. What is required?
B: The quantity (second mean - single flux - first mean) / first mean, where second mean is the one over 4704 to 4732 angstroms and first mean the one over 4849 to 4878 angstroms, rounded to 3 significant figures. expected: -0.942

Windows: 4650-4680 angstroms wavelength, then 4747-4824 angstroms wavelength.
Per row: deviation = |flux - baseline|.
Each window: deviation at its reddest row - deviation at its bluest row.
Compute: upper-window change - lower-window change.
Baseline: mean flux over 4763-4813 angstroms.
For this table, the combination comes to 3.0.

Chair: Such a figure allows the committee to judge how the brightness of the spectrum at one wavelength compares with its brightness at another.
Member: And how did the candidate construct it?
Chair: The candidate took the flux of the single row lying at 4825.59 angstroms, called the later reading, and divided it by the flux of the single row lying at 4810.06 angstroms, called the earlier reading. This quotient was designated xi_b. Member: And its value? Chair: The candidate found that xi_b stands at 0.95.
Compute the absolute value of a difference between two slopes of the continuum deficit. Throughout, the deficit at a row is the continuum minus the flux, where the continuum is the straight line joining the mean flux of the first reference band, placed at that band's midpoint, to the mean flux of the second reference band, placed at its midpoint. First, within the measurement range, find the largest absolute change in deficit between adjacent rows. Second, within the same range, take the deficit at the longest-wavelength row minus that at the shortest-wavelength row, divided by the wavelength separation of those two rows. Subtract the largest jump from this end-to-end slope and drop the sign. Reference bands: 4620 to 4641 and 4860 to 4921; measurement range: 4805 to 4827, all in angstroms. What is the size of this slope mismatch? 6.5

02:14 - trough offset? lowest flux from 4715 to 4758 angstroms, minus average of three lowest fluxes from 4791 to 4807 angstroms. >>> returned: -4.9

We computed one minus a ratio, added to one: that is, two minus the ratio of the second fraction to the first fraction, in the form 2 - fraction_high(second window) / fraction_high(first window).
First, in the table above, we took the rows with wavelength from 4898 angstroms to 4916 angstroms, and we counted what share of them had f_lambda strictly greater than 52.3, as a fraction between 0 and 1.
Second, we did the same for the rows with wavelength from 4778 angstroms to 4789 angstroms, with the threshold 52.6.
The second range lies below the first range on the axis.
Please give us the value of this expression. 1.0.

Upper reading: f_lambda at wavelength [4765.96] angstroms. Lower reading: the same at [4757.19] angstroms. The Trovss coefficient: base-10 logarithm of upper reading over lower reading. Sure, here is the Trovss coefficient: -0.013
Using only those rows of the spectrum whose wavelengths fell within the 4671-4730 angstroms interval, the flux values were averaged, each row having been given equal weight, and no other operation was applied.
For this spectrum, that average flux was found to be 53.6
